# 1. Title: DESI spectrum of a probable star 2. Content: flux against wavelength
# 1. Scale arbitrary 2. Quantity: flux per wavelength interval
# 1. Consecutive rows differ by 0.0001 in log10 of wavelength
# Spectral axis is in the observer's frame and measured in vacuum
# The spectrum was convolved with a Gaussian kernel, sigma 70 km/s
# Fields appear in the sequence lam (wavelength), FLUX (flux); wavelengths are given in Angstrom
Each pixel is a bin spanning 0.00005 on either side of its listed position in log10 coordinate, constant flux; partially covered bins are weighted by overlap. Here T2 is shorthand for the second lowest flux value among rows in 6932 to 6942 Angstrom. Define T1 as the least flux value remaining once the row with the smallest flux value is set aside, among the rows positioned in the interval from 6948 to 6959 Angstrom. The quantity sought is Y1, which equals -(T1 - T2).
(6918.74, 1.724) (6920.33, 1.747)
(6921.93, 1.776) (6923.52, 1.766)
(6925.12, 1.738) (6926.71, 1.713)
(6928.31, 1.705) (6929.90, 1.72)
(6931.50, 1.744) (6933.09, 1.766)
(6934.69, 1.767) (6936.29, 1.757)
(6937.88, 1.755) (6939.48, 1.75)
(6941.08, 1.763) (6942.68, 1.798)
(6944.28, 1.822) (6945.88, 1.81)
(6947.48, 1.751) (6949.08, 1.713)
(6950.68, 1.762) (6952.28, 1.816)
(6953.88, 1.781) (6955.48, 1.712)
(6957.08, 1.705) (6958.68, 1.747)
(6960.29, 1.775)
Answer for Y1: 0.043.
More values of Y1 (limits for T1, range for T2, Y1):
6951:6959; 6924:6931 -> 0.001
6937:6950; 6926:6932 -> -0.037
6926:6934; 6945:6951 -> 0.038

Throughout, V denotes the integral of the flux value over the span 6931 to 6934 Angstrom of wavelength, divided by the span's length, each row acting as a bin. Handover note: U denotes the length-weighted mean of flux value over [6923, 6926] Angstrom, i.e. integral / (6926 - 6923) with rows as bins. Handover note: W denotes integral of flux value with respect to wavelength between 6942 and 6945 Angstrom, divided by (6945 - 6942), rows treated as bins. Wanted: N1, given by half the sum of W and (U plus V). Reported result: 2.658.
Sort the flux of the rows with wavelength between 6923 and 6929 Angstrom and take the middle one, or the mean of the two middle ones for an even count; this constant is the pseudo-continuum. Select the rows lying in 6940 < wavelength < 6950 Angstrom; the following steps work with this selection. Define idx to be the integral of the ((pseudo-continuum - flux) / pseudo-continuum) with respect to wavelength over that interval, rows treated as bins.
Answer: -0.288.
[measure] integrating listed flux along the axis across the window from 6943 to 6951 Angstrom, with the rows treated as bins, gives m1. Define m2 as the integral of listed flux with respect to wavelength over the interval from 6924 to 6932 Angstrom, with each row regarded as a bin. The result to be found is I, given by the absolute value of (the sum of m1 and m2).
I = 28.0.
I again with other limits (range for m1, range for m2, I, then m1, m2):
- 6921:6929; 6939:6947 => 28.2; 13.9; 14.3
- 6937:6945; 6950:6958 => 28.3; 14.2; 14.1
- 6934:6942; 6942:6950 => 28.3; 14.1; 14.2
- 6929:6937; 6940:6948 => 28.3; 14.0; 14.3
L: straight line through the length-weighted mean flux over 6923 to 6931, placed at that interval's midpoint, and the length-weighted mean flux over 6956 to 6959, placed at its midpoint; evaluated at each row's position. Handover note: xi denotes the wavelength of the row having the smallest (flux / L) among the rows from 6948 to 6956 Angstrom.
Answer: 6955.48 Angstrom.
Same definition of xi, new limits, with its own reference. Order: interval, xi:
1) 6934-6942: 6939.48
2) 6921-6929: 6928.31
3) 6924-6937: 6928.31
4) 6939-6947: 6939.48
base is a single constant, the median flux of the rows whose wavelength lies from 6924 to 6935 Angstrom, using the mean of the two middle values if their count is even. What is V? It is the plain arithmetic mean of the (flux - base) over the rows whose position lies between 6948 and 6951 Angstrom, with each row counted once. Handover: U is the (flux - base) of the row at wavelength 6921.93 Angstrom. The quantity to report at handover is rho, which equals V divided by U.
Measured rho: 0.0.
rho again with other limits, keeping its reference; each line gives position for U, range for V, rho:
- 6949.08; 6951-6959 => -0.6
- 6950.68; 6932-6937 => 1.1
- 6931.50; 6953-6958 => -0.9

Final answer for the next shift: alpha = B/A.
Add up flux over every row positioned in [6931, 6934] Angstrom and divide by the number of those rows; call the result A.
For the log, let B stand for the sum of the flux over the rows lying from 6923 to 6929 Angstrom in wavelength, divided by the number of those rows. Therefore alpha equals 0.99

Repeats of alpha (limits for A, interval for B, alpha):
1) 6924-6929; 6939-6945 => 1.04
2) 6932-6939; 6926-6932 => 0.98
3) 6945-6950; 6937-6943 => 1.00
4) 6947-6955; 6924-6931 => 0.97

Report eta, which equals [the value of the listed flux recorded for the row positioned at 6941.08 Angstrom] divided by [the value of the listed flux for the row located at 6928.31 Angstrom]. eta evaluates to 1.034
